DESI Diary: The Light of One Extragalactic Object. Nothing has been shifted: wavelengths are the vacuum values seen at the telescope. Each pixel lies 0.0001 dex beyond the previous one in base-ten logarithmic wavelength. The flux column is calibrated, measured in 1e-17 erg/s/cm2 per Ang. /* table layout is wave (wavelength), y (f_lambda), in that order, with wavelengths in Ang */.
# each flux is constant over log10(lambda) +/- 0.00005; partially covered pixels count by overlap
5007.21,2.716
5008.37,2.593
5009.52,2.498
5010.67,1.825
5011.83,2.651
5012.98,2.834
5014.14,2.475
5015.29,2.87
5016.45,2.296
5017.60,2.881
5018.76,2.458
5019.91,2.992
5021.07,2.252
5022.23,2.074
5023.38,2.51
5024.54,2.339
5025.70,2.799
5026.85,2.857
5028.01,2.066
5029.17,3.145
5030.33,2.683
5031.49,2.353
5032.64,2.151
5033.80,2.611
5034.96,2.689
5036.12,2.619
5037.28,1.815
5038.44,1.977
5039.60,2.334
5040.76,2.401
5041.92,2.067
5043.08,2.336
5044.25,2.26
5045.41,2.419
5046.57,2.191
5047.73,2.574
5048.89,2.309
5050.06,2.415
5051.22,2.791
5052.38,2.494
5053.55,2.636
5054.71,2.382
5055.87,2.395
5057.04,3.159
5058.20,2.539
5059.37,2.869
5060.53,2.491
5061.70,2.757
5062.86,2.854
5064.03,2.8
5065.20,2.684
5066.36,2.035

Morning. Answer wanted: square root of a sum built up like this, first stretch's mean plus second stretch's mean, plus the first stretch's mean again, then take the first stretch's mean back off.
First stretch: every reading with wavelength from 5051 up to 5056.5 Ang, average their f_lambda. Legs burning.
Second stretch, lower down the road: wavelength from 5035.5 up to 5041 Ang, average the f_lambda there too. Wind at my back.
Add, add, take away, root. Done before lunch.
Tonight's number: 2.18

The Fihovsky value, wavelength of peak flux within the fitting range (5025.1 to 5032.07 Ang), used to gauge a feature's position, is 5029.17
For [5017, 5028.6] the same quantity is 5019.91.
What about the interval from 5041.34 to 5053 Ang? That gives 5051.22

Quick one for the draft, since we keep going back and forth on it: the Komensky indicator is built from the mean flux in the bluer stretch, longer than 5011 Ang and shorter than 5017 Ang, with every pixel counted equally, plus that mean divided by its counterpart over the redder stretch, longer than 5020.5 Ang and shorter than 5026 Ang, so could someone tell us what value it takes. 3.7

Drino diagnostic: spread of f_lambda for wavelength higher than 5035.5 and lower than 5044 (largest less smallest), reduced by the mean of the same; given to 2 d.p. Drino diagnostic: -1.42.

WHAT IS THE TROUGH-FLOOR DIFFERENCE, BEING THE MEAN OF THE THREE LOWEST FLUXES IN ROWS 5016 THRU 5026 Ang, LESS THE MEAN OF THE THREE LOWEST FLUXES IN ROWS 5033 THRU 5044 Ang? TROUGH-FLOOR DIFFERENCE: 0.25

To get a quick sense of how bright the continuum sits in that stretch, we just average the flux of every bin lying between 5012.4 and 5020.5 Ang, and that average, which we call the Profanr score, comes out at 2.69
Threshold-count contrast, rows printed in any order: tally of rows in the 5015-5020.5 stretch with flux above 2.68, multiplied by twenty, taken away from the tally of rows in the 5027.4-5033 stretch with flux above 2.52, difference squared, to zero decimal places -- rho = 3364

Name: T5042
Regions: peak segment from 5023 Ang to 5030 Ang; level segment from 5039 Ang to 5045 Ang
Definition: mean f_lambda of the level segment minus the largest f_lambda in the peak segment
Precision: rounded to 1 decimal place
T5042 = -0.9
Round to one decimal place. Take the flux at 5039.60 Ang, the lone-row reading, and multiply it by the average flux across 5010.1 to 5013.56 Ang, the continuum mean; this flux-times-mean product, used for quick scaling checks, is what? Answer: 5.7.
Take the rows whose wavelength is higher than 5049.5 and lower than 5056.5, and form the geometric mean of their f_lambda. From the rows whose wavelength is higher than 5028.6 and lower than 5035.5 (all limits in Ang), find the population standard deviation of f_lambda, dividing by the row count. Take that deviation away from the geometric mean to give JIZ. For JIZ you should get 2.21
